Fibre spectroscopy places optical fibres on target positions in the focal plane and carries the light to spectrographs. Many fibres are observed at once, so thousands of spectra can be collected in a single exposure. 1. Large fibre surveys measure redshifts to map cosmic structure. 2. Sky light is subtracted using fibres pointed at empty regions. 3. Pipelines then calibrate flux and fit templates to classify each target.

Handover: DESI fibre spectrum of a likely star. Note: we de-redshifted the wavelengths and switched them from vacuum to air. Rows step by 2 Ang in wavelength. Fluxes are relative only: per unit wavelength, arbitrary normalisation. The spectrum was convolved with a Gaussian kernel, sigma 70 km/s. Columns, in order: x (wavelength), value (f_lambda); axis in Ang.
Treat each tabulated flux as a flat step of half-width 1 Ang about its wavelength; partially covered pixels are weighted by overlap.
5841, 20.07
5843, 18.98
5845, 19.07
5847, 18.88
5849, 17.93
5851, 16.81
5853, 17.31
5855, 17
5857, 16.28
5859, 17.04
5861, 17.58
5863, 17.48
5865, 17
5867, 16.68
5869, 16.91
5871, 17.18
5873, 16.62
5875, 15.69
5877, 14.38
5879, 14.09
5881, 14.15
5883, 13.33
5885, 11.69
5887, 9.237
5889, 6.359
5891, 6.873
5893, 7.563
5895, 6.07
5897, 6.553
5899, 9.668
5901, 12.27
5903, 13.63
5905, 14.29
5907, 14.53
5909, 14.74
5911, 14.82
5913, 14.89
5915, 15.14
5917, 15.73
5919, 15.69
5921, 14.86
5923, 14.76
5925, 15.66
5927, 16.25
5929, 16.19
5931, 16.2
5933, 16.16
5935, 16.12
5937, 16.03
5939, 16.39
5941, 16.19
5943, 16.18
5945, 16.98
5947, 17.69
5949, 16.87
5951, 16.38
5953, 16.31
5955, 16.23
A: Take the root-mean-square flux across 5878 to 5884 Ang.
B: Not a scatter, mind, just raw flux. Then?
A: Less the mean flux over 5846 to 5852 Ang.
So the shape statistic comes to -4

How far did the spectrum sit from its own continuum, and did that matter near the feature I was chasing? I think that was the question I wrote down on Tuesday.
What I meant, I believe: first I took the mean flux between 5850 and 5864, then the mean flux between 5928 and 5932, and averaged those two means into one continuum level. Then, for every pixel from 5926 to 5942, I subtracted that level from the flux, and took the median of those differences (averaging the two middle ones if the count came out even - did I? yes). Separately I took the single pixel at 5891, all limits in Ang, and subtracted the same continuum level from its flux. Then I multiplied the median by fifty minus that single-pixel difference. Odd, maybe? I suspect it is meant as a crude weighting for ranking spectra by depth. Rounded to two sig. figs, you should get -26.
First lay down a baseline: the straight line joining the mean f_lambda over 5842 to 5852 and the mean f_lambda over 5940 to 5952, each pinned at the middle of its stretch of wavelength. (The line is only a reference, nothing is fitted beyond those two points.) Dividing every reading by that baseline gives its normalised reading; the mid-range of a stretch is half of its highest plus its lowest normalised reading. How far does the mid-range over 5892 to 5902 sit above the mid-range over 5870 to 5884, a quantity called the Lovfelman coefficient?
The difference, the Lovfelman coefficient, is -0.33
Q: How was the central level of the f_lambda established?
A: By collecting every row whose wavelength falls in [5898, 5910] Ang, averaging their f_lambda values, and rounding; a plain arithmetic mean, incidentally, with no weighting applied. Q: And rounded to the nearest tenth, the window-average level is 13.2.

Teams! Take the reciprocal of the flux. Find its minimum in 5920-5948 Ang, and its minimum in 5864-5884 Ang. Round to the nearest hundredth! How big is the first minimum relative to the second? 0.97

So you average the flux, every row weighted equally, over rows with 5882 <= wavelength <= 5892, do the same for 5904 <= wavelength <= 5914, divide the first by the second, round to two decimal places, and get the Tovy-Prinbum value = 0.65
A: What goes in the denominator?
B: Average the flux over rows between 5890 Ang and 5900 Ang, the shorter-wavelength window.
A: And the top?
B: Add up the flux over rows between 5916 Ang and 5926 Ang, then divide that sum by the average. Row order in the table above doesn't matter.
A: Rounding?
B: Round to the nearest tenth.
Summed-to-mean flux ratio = 10.4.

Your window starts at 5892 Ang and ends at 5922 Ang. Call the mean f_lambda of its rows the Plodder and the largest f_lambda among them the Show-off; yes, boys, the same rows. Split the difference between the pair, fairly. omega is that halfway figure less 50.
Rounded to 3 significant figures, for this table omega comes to -35.8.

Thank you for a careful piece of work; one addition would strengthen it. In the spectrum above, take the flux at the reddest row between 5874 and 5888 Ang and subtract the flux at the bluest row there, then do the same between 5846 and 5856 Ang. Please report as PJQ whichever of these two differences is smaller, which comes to -6.5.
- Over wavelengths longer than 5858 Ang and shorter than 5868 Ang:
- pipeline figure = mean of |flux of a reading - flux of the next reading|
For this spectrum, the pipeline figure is 0.36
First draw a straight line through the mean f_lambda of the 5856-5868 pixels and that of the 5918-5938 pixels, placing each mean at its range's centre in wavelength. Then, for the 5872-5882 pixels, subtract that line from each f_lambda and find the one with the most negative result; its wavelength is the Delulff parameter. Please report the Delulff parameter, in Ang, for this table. 5879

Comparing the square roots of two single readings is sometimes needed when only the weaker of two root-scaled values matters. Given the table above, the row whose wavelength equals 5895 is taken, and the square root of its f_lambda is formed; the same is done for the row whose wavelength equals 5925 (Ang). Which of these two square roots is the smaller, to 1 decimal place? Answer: 2.5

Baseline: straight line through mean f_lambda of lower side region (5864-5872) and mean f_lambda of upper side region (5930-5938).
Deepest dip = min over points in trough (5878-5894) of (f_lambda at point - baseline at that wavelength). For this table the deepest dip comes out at -10.3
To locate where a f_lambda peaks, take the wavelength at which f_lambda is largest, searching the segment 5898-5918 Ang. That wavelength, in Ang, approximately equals 5917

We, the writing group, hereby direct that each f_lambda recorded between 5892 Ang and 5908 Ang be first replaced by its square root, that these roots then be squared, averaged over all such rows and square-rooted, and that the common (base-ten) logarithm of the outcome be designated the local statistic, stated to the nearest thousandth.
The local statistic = 0.512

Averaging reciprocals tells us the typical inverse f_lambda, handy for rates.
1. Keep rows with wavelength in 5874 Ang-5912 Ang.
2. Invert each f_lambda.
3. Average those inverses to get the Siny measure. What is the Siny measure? 0.096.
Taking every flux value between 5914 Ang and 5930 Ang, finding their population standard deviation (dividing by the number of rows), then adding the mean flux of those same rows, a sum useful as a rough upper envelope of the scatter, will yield 16.1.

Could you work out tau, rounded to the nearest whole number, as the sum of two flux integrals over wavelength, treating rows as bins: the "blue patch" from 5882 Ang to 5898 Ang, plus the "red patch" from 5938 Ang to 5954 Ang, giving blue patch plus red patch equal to 401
